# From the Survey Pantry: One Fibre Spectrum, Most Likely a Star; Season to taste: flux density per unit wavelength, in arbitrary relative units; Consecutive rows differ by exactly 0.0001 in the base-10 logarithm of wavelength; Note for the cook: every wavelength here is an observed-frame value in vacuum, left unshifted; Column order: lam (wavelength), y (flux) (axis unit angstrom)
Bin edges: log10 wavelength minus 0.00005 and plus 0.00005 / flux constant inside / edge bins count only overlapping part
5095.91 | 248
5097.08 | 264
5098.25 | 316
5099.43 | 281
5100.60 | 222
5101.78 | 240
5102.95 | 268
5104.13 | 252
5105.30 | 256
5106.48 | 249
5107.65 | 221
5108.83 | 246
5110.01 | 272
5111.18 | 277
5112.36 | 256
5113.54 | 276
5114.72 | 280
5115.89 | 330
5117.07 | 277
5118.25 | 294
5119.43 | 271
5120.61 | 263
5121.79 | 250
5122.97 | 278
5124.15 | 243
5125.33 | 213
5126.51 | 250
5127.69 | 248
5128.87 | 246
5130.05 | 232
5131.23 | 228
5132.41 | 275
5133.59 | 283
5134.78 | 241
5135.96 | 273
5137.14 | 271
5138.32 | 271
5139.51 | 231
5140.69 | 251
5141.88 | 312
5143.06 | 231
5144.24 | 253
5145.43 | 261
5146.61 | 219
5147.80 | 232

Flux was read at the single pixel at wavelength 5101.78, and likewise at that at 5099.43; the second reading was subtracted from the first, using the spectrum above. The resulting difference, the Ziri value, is -41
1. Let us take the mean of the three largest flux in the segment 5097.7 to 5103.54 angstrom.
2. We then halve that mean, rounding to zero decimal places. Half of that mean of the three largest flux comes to 144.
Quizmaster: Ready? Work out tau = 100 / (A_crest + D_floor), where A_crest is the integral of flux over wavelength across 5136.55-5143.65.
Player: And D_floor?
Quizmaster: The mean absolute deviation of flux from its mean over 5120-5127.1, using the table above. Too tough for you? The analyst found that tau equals 0.0535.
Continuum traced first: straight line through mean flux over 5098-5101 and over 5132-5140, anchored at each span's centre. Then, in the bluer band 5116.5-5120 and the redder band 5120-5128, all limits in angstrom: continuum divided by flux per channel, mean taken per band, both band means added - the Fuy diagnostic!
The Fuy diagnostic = 2.03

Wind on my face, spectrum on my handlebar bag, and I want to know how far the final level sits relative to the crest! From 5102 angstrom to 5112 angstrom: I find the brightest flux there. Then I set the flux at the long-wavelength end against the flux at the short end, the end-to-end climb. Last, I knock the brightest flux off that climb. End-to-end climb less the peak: -268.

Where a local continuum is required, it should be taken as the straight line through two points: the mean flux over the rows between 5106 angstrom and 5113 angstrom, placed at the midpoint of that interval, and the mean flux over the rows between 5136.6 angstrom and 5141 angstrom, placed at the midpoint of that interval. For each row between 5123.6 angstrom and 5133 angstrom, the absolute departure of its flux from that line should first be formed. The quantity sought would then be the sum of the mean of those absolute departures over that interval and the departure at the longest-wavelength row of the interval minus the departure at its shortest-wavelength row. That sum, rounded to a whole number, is 26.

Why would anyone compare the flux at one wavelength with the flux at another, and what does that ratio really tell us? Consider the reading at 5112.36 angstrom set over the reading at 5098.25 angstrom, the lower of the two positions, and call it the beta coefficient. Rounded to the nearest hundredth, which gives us 0.81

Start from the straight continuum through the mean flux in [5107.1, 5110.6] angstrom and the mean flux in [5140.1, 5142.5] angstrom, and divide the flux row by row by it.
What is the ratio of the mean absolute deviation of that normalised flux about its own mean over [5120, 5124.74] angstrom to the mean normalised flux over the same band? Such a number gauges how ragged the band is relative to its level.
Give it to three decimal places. 0.049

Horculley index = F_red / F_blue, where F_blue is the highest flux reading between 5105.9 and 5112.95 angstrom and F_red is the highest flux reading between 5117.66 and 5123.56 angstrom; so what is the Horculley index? 1.06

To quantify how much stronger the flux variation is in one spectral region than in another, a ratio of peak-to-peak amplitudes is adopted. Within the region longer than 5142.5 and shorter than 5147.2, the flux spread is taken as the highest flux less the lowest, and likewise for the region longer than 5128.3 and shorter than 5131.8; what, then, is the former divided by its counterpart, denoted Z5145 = 2.3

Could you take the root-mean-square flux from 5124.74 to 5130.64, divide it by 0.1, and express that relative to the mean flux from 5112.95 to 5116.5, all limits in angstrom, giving 8.1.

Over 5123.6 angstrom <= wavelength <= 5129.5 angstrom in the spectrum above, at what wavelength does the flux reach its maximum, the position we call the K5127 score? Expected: 5126.51 angstrom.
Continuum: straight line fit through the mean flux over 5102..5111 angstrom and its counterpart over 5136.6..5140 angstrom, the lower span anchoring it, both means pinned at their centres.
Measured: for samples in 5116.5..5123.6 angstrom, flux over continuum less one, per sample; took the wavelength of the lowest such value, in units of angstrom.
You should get 5121.79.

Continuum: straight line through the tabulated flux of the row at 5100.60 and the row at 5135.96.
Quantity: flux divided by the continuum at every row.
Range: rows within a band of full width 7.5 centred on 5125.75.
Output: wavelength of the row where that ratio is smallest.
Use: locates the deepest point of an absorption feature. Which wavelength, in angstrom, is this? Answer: 5125.33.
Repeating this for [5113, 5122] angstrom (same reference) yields 5121.79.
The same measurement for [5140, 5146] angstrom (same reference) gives 5143.06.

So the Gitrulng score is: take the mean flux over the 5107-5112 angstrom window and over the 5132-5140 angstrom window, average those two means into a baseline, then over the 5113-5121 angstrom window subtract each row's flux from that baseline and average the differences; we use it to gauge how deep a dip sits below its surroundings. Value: -26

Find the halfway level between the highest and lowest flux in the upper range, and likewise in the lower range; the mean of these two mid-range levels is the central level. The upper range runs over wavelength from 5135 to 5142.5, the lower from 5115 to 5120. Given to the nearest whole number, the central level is 286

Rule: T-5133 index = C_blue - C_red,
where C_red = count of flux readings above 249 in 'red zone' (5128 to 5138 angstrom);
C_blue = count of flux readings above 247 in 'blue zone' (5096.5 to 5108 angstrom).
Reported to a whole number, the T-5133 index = 3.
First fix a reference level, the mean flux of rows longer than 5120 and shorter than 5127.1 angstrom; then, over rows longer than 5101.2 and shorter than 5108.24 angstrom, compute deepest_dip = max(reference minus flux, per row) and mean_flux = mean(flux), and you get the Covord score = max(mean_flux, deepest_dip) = 248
